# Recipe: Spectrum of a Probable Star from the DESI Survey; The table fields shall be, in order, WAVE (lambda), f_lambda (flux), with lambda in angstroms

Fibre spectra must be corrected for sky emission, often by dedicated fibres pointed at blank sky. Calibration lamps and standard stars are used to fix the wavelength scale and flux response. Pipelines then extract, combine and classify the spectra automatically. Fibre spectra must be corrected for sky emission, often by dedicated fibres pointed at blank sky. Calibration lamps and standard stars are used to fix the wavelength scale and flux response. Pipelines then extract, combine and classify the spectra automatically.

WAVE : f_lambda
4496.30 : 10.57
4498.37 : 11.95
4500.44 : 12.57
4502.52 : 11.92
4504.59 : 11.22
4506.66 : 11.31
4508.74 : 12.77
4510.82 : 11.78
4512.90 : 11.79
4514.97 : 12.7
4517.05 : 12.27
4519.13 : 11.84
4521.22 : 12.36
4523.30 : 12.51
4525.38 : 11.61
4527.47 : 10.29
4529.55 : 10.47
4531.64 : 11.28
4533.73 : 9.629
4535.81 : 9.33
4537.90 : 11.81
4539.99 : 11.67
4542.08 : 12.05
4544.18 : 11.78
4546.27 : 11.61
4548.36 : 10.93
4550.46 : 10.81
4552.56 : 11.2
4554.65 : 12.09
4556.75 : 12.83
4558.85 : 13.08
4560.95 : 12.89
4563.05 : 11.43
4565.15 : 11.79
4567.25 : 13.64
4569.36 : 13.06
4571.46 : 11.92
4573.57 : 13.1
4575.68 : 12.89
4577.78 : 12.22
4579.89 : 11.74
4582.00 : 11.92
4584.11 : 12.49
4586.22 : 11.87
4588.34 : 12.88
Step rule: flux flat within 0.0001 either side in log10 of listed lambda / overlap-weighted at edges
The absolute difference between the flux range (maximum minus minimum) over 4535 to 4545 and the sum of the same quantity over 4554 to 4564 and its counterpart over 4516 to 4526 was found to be 0.17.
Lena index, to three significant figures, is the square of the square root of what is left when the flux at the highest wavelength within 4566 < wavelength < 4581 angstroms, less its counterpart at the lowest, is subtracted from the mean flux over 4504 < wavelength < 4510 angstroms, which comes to 13.7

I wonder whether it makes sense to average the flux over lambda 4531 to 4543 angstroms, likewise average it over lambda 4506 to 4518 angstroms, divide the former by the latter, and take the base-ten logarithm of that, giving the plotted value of -0.04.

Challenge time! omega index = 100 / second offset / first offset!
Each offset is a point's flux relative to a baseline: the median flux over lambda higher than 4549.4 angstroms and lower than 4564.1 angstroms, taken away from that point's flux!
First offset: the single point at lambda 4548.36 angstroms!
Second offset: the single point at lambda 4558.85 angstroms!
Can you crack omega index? -87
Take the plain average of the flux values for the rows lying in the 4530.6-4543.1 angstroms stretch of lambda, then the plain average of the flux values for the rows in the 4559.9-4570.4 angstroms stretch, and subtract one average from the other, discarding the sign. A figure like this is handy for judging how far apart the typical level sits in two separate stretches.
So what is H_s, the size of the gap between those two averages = 1.6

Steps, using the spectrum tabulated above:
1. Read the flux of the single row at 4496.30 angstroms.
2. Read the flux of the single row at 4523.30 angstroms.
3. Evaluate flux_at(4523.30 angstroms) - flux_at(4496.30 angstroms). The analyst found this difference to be 1.9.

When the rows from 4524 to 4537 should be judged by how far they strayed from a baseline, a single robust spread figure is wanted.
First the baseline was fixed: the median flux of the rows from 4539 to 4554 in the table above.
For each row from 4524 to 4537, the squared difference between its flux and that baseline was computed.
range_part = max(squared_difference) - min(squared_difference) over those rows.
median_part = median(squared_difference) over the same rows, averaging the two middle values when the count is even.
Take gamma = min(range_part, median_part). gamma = 1.5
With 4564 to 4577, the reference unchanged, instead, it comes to 1.9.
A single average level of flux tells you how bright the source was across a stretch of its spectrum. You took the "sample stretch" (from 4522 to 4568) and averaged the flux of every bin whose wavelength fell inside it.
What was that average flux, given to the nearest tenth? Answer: 11.6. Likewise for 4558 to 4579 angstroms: 12.6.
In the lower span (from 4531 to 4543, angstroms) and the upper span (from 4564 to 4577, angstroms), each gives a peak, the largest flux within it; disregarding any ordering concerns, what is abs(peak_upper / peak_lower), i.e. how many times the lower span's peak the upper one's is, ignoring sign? 1.13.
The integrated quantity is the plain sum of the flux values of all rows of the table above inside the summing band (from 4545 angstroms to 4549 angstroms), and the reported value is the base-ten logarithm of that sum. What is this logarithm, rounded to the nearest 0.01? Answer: 1.35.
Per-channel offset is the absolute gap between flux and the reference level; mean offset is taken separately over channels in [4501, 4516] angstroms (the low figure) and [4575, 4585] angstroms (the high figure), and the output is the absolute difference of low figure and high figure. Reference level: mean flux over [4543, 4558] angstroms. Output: 0.1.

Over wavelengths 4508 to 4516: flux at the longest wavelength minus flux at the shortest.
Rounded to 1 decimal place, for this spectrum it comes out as -0.1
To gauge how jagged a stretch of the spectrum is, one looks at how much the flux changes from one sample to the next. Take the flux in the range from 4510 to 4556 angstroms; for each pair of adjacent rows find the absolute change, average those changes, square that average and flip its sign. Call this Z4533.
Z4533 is -0.39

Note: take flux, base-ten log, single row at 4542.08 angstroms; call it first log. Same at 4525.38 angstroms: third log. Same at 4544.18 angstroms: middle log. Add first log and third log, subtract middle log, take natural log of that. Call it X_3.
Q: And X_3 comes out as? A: 0.072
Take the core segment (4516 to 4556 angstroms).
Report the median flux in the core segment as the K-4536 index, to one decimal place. 11.6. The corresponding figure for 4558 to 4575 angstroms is 13.0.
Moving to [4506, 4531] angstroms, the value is 11.8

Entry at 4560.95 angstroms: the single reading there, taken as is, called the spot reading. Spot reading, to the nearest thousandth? 12.890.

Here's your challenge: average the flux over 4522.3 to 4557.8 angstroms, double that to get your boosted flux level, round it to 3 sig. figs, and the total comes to 22.6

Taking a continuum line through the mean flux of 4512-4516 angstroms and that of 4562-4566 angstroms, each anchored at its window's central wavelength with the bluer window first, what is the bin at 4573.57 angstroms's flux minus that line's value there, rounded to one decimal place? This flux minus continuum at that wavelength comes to 1.6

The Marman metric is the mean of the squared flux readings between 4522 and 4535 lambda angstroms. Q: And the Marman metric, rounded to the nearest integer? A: 121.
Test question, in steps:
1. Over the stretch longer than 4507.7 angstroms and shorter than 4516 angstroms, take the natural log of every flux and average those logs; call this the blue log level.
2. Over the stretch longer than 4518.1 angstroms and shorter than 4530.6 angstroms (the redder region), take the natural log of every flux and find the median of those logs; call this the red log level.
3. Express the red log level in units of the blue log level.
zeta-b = 0.98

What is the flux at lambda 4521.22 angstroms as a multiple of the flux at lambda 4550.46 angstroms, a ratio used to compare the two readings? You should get 1.14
